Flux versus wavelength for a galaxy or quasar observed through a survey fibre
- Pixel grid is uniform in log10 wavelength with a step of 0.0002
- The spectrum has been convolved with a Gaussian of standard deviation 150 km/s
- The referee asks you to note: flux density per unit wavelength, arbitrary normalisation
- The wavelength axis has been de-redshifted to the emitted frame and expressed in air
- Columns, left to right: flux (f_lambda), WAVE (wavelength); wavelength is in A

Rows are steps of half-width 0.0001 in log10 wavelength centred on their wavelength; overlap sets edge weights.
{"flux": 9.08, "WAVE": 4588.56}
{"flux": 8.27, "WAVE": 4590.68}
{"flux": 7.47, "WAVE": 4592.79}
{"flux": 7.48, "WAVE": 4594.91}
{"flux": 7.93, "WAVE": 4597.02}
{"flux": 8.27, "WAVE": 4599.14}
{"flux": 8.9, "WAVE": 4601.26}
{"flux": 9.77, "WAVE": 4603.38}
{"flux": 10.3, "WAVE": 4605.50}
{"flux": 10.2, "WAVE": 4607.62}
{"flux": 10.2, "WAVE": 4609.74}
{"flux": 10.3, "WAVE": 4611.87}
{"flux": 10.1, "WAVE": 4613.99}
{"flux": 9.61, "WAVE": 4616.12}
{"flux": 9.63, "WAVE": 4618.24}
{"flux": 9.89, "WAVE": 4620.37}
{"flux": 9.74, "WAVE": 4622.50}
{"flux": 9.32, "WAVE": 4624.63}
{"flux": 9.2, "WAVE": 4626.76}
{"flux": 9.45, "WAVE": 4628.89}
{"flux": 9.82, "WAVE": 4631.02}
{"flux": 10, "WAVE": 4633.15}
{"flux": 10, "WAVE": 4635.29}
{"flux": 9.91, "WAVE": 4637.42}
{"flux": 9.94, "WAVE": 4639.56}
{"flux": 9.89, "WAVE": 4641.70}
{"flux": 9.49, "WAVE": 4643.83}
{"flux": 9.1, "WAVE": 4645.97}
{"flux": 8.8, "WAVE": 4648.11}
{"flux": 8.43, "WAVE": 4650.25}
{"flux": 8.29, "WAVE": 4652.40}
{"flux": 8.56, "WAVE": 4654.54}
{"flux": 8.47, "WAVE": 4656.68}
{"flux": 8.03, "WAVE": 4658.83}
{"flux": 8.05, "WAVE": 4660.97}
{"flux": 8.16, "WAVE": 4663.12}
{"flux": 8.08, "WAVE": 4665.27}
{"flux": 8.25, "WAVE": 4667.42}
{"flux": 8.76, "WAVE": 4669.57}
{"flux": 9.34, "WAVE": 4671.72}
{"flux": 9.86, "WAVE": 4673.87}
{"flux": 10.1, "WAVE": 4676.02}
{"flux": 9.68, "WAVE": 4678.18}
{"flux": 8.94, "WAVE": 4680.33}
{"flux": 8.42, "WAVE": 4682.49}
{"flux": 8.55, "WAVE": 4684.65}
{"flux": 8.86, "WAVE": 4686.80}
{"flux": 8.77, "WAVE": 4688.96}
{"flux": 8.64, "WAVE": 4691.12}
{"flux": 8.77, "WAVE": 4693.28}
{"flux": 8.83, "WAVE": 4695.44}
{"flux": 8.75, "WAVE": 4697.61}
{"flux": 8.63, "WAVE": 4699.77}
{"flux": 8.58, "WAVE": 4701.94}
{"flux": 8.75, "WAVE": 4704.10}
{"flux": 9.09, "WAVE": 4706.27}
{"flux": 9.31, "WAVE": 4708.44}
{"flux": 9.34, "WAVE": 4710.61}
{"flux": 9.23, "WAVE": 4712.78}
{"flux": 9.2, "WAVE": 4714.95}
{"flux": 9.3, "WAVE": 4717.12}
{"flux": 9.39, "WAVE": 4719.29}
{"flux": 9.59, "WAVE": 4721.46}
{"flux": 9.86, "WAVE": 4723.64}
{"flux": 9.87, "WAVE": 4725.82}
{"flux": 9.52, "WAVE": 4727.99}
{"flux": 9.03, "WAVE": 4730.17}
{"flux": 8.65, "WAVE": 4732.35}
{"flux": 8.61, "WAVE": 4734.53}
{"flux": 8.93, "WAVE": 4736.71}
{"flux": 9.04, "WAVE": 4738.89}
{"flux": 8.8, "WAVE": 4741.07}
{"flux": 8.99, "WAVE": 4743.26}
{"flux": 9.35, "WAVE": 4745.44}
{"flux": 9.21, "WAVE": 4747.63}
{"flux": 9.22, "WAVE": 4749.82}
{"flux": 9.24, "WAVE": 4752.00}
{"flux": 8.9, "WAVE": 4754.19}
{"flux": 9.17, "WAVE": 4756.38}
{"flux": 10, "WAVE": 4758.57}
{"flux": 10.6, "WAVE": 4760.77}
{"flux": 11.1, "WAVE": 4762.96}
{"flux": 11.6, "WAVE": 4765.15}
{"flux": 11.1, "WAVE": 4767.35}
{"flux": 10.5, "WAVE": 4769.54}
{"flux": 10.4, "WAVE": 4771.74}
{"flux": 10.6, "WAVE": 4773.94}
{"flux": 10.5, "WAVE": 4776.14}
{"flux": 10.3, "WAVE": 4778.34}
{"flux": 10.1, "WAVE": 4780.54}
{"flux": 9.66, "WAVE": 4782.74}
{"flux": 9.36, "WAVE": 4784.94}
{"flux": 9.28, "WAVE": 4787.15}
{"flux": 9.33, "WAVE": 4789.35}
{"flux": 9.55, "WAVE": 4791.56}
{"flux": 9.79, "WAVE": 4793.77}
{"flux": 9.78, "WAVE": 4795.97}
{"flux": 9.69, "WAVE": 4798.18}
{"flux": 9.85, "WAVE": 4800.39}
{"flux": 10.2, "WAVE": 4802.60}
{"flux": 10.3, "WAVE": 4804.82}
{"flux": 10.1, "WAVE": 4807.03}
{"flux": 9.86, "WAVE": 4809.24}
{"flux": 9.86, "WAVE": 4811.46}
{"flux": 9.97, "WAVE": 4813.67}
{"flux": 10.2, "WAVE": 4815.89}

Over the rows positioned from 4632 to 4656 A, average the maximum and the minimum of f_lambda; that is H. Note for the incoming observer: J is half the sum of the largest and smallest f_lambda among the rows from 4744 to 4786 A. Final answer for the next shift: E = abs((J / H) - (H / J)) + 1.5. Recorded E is 1.73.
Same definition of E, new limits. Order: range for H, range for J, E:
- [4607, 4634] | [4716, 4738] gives 1.61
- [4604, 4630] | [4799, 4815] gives 1.57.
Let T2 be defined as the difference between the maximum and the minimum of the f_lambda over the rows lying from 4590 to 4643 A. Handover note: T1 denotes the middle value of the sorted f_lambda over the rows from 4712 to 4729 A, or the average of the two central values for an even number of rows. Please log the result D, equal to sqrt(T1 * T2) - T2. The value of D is 2.34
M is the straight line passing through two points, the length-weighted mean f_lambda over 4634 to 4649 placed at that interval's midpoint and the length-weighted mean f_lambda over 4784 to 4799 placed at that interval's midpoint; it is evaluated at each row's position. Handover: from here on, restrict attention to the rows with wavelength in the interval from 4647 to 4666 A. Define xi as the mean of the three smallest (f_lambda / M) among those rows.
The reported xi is 0.84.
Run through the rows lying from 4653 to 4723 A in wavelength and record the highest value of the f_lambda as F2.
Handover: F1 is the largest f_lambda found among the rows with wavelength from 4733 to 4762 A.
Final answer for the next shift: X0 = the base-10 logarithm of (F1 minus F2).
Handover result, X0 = -0.30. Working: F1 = 10.6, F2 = 10.1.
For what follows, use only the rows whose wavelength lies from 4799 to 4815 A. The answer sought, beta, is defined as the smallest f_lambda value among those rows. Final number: 9.85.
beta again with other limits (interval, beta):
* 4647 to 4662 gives 8.03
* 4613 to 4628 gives 9.2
